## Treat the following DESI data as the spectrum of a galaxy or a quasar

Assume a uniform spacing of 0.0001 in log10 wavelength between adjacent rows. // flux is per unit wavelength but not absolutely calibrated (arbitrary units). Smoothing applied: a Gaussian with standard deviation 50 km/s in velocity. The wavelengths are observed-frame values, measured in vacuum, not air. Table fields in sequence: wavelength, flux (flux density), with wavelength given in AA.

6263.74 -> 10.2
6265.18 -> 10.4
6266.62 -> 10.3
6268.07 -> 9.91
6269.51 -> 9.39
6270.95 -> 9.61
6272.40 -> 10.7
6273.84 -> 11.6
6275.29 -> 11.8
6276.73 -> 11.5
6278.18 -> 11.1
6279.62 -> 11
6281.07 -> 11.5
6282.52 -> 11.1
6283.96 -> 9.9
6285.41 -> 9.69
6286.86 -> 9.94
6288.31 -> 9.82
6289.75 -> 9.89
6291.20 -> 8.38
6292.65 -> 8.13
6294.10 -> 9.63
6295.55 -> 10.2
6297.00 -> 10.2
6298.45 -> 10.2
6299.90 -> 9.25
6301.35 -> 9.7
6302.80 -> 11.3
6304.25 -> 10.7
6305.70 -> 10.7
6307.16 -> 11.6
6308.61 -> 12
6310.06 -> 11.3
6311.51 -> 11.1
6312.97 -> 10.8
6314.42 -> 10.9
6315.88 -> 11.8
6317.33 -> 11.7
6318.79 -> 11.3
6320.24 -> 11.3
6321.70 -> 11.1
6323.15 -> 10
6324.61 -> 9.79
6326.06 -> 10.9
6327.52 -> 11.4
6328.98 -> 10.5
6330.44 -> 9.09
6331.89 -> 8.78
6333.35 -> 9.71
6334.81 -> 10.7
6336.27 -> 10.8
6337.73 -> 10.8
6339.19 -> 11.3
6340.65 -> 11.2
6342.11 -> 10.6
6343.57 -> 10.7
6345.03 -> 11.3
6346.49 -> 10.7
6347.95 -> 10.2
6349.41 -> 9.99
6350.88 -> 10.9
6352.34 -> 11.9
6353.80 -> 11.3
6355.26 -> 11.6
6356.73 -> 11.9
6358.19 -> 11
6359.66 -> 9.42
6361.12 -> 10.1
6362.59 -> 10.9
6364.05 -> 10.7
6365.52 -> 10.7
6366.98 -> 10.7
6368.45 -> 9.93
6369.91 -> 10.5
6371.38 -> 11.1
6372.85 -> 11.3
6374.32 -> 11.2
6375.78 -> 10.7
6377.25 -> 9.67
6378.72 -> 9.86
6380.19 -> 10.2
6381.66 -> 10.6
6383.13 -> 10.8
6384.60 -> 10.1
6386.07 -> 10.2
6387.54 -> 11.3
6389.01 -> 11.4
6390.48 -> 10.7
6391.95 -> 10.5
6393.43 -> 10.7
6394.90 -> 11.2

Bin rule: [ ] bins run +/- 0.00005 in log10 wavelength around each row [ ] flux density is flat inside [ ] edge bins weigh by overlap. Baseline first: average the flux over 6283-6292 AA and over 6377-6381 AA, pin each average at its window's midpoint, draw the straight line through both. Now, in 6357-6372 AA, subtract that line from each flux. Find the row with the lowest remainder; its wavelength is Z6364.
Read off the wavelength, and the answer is 6359.66 AA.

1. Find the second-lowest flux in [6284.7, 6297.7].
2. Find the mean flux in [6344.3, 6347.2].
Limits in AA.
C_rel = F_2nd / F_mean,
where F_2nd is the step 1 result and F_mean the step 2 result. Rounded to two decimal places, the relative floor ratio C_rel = 0.76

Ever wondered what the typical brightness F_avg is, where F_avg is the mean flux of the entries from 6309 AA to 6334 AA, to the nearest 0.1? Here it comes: 10.7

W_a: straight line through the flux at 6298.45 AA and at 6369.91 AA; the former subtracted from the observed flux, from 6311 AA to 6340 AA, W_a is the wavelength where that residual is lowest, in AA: 6331.89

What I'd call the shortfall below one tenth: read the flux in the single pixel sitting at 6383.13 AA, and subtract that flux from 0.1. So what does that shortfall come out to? -10.7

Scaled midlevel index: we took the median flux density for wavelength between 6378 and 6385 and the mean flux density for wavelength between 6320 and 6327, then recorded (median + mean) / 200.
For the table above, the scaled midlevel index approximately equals 0.104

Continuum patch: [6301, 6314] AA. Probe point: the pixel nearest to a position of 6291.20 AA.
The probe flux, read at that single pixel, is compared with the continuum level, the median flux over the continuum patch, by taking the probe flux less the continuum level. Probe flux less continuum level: -2.7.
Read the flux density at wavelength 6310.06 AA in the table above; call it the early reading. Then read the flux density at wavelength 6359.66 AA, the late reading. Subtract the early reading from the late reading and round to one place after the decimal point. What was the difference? -1.9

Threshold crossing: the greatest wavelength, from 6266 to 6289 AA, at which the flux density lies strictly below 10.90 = 6288.31 AA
